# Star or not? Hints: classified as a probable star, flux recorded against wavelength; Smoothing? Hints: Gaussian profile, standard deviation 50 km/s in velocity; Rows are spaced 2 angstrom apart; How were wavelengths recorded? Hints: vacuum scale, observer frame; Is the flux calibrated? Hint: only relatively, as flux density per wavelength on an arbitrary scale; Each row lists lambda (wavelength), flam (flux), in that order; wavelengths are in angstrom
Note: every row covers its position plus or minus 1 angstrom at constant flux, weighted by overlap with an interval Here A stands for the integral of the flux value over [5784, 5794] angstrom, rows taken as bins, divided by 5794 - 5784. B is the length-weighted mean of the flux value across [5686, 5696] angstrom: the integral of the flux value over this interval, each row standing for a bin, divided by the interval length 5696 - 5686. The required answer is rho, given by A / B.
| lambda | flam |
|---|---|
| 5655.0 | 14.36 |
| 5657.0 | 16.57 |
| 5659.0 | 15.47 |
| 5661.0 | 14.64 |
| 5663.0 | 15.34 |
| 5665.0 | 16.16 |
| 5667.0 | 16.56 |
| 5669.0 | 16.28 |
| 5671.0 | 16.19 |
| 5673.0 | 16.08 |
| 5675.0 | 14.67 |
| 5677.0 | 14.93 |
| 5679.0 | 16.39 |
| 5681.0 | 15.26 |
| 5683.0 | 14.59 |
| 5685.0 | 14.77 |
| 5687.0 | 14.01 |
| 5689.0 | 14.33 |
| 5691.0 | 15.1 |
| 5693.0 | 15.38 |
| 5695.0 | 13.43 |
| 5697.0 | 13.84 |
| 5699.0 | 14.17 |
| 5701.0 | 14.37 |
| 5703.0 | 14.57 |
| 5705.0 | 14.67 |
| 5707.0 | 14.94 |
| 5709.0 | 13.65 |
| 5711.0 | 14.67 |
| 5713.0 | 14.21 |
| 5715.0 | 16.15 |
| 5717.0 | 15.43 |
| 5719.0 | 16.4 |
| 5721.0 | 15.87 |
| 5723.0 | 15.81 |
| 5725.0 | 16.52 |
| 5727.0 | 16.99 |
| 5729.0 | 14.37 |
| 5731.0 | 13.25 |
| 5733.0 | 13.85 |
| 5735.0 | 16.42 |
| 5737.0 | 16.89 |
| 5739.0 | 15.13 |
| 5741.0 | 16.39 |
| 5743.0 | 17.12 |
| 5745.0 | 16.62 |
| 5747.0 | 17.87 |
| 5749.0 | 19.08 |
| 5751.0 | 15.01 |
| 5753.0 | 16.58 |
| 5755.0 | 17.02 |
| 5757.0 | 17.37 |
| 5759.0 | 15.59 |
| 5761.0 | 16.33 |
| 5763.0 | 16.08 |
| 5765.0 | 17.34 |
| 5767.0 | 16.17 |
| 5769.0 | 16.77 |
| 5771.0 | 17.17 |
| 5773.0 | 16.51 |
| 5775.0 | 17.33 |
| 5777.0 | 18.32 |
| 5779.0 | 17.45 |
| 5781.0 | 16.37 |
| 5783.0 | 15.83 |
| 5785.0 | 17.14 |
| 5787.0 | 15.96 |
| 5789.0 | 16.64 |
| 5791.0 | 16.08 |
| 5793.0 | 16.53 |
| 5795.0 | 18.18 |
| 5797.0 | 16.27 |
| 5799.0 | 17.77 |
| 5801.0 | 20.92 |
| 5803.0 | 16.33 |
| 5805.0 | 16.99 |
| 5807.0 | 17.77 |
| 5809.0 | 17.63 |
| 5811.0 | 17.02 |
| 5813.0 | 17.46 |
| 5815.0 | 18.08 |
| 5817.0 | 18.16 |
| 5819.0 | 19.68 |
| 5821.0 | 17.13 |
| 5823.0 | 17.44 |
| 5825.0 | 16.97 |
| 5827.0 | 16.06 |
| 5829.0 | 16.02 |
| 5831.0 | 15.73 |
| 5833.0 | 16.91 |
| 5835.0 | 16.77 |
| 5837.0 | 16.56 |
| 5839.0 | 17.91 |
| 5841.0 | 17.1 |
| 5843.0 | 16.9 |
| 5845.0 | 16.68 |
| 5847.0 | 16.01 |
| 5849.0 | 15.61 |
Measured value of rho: 1.14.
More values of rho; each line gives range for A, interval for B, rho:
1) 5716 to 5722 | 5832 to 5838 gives 0.95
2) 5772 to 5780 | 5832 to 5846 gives 1.03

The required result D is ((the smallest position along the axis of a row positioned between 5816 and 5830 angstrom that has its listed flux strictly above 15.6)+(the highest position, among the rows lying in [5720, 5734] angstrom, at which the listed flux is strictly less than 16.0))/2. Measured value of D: 5775 angstrom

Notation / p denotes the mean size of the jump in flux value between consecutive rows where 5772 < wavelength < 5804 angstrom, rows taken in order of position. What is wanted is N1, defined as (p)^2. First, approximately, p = 1.4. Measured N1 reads 2.0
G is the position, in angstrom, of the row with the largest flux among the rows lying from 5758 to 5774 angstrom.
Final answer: 5765.0 angstrom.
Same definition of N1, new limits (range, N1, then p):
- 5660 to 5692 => 0.4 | 0.6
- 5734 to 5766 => 1.4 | 1.2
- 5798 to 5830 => 1.3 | 1.1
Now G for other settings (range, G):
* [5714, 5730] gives 5727.0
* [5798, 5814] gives 5801.0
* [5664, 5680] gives 5667.0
